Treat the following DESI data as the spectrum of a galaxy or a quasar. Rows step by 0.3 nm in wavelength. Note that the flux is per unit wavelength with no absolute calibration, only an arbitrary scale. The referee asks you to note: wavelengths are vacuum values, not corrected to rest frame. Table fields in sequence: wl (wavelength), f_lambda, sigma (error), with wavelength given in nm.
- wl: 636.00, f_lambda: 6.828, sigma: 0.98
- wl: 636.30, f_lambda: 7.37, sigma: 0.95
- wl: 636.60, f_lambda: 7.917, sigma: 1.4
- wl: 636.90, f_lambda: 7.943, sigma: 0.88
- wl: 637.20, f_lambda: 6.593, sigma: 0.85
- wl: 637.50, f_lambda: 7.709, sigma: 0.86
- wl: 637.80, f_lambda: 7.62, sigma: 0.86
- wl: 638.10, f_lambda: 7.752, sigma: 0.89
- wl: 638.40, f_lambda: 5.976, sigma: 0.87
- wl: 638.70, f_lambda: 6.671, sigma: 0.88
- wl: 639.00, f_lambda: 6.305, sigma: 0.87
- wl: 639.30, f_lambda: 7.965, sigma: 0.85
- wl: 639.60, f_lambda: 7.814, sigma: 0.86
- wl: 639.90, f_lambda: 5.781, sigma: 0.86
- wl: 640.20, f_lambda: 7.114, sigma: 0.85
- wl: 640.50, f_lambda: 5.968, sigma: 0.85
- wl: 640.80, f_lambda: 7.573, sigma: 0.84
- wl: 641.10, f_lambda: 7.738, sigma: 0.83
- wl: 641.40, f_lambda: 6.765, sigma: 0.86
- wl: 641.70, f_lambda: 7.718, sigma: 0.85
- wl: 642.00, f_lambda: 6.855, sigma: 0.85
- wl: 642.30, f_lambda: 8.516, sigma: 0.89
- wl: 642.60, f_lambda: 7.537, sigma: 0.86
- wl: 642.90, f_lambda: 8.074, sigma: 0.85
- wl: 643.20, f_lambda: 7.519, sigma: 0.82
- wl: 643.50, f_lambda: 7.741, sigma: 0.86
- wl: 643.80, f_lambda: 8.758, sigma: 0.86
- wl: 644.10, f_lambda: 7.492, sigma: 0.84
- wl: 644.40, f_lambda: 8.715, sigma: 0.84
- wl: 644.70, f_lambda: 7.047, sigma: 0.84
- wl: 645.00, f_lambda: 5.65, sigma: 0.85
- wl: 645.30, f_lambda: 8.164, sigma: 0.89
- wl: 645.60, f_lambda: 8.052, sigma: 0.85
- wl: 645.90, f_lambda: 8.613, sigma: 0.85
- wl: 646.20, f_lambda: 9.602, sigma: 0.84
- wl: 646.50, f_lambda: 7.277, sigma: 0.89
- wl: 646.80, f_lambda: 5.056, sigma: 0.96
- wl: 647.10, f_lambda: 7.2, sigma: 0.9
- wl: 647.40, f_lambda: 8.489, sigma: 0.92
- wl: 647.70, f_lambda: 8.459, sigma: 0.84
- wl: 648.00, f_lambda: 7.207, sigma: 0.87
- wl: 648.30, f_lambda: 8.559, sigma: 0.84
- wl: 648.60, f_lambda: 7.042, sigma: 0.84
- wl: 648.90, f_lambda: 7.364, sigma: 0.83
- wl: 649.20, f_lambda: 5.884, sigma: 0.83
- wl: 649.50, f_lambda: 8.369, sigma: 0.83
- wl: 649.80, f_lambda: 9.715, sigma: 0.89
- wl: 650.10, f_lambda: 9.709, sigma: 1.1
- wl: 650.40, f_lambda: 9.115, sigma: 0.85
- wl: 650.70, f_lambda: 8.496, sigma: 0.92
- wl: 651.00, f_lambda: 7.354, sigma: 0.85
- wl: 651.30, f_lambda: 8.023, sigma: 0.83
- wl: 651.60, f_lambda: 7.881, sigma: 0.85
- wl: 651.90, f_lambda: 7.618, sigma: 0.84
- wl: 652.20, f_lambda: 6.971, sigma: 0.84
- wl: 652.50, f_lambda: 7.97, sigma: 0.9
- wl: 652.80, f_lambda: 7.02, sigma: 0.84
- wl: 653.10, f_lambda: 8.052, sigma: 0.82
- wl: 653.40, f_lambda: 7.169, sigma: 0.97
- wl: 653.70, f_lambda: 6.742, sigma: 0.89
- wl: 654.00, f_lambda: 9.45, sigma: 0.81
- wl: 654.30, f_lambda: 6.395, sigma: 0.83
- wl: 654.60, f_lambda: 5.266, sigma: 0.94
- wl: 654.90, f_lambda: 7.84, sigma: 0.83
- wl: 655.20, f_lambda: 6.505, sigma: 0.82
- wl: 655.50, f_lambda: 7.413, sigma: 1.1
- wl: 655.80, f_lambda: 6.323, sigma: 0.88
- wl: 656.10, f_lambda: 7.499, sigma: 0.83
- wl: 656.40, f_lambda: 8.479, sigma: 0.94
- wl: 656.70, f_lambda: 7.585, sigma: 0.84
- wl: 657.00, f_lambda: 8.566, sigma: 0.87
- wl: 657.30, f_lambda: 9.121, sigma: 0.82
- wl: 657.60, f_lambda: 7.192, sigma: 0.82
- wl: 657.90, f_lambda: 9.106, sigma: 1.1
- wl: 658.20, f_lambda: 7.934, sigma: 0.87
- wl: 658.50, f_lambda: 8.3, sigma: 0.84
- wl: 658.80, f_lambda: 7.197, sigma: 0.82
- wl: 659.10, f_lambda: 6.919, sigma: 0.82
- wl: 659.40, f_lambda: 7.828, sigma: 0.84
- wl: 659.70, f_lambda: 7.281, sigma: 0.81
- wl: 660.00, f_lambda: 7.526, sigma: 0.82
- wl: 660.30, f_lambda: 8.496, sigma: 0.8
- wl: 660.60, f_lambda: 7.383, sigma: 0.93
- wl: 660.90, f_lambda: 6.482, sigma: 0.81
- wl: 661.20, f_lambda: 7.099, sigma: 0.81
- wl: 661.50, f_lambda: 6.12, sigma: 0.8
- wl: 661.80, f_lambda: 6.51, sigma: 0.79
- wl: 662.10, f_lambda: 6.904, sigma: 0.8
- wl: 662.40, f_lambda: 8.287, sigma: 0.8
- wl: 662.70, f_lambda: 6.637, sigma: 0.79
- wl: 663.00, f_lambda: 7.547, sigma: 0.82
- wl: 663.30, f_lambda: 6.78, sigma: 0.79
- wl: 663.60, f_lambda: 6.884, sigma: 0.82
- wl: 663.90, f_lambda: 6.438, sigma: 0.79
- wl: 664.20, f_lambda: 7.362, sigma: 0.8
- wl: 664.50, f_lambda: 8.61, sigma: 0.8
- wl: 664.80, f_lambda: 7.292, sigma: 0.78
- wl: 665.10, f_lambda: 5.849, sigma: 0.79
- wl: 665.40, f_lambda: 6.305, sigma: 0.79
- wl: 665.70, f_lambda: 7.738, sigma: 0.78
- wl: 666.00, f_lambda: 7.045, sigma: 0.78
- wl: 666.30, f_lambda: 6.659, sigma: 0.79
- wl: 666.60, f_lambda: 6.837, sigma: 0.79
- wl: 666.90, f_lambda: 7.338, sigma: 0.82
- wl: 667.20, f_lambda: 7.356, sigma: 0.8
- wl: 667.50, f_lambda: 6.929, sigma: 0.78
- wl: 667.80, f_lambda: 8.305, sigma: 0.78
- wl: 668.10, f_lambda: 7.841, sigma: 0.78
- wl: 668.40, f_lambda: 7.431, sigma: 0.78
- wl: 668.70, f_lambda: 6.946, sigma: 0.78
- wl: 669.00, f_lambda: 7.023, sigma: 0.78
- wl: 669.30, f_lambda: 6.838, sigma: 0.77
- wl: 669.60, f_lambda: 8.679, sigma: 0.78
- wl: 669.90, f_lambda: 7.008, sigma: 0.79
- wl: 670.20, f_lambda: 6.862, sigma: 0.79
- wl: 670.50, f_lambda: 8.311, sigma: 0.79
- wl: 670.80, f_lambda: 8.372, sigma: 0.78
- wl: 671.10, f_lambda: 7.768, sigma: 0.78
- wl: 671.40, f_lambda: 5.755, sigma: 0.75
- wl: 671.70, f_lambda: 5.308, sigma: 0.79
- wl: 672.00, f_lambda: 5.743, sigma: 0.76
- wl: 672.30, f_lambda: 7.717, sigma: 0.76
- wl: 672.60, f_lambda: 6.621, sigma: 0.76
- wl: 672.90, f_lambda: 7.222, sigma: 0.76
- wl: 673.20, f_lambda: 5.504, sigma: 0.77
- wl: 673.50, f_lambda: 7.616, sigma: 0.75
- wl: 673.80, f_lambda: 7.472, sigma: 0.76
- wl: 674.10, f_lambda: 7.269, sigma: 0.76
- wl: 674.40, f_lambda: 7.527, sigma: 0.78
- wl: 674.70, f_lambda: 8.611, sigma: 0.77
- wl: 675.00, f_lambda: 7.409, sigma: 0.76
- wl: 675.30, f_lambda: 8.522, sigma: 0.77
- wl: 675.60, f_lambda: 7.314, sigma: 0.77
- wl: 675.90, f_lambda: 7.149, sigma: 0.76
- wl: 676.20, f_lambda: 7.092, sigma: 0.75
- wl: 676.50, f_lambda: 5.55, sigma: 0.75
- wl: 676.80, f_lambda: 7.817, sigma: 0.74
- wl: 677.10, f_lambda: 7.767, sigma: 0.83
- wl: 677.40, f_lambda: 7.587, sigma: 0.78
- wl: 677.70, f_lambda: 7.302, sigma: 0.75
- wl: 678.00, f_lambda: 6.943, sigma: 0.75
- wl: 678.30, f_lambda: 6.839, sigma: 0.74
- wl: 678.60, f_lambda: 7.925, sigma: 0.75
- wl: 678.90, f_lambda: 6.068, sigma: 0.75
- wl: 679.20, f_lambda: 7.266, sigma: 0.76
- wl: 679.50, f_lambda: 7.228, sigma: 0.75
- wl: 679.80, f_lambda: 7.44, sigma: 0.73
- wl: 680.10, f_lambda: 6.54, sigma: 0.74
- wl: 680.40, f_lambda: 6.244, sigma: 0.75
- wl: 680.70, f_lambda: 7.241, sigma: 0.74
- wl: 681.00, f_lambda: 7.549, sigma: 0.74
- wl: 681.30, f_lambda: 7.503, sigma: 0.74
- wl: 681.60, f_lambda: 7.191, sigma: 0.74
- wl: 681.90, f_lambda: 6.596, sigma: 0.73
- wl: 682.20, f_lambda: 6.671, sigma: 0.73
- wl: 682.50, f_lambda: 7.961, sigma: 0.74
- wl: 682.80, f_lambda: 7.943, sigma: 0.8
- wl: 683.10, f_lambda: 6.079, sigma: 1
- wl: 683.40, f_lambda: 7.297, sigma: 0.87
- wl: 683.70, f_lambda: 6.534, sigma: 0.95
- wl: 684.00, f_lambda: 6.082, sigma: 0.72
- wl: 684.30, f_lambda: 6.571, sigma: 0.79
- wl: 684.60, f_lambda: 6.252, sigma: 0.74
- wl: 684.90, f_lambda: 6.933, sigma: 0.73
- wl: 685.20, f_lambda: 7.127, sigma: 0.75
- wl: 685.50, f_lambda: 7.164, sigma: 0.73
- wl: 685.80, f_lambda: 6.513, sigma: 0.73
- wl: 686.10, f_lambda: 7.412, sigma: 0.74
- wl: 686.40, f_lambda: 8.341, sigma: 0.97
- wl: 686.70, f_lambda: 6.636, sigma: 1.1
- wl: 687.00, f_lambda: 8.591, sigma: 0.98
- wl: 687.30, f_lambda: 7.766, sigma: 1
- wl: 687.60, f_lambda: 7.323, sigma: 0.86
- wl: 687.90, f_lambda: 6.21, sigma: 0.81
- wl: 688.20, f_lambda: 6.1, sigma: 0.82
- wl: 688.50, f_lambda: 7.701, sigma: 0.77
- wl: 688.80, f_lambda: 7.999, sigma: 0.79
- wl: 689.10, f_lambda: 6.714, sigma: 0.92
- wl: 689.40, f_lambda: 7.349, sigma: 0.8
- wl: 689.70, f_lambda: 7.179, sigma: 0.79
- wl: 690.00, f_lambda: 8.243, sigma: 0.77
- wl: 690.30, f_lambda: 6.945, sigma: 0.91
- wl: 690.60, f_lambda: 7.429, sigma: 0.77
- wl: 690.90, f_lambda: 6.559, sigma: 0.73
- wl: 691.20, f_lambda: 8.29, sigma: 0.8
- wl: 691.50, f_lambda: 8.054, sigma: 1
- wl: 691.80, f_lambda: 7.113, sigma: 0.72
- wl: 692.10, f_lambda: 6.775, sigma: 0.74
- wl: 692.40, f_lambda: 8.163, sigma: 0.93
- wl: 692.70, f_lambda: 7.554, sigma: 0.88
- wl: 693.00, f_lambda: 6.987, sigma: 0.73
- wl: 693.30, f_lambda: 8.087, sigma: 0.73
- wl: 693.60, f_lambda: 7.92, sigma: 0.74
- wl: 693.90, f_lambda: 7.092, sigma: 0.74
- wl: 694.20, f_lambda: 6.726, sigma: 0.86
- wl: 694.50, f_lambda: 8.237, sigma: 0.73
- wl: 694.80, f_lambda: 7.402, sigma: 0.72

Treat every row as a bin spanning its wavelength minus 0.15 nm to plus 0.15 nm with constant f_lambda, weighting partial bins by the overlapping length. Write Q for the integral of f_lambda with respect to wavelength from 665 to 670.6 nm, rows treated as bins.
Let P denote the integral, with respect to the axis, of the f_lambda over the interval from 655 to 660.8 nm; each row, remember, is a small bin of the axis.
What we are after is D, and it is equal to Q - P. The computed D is -4.2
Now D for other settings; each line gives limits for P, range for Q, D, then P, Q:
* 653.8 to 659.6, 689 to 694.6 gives -2.5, 44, 42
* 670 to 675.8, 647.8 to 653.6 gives 3.8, 42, 46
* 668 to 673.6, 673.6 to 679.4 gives 3.0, 40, 43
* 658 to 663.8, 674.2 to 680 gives 0.3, 42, 42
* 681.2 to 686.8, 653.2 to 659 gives 4.8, 39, 44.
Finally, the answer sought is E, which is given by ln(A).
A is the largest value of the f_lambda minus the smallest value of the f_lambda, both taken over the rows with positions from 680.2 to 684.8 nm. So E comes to 0.6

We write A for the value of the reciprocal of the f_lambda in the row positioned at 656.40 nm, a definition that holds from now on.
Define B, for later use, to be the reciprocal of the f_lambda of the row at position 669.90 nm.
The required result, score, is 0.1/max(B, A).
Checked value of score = 0.70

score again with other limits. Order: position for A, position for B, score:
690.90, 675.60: 0.66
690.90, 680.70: 0.66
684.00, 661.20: 0.61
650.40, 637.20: 0.66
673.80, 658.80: 0.72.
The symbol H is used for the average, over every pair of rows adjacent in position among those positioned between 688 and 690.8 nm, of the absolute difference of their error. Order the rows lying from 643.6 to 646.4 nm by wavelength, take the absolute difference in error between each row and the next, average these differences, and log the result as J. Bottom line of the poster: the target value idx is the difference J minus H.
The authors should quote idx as -0.06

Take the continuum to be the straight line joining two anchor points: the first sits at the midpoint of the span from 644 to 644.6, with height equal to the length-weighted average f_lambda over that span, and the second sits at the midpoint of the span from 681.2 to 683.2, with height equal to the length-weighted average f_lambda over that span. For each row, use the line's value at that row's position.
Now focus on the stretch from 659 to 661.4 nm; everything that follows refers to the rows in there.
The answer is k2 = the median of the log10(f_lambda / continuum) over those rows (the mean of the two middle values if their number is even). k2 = -0.02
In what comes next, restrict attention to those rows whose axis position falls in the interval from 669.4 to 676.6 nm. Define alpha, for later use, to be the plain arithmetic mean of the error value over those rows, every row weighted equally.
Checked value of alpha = 0.768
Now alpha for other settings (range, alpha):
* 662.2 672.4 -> 0.787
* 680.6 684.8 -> 0.788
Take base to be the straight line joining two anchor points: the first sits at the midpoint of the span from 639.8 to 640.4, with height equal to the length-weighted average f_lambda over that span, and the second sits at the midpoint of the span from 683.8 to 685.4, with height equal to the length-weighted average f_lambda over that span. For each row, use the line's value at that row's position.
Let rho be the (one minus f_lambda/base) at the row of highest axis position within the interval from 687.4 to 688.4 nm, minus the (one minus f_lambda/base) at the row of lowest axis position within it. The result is 0.2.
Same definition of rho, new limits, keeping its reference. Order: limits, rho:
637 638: -0.2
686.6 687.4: -0.2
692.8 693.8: -0.1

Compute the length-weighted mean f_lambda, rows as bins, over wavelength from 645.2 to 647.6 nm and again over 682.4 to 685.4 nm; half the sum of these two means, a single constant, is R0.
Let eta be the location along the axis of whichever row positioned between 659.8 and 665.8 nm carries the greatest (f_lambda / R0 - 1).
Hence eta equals 664.50 nm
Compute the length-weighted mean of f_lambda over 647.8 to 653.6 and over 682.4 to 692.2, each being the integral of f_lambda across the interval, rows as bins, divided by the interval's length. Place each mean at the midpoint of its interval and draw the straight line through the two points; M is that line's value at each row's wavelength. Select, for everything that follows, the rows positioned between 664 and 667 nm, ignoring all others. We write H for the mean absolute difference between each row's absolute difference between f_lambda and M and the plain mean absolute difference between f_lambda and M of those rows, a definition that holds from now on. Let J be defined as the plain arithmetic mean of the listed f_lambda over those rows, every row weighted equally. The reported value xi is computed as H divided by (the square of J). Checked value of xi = 0.0083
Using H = 0.42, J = 7.1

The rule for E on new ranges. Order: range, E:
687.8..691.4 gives 0.8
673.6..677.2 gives 1.1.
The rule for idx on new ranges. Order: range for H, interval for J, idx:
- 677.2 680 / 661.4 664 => 0.01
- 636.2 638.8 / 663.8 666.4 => -0.13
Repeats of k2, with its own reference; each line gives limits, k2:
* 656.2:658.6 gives 0.03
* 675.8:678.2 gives 0.00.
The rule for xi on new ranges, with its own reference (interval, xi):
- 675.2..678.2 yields 0.0072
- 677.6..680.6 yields 0.0071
